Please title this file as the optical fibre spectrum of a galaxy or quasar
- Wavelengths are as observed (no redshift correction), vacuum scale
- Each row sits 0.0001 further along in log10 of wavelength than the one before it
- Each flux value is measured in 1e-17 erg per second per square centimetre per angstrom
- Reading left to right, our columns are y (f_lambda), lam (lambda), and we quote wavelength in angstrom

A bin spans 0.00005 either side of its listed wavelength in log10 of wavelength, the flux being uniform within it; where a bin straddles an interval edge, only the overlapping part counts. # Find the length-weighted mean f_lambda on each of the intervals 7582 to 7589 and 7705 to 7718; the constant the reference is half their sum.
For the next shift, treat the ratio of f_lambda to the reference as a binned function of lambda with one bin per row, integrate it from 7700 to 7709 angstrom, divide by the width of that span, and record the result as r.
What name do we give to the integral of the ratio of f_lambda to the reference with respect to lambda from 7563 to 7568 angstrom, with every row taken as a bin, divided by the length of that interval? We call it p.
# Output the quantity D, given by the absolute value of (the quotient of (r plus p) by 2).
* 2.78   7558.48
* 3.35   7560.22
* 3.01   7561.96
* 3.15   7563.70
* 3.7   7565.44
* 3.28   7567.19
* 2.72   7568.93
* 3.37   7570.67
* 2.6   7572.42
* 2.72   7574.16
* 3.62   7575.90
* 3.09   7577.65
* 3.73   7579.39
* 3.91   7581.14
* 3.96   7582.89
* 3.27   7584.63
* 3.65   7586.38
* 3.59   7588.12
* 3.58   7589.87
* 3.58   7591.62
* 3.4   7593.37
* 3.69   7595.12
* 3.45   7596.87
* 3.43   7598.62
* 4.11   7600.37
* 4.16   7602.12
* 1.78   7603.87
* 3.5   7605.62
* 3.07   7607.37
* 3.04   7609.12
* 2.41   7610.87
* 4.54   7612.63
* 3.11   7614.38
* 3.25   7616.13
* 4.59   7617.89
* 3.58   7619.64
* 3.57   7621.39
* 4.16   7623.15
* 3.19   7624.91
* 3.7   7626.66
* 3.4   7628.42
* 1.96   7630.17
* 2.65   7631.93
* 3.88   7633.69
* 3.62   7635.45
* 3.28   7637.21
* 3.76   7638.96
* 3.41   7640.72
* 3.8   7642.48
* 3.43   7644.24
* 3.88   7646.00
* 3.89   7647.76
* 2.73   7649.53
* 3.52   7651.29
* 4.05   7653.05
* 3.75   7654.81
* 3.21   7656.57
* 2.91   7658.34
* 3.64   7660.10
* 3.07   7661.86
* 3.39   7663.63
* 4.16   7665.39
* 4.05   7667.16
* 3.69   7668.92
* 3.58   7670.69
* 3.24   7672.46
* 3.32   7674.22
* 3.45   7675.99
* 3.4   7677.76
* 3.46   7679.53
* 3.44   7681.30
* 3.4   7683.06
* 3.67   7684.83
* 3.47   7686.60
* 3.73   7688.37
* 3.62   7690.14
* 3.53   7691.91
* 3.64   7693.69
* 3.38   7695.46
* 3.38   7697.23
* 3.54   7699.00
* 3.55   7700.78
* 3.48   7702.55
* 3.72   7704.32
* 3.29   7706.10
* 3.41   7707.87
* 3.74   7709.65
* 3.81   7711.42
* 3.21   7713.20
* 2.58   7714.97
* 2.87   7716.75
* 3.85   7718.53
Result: 0.99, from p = 0.98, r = 1.01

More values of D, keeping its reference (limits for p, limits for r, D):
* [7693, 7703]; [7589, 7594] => 1.01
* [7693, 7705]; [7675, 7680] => 1.01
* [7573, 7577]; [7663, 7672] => 1.00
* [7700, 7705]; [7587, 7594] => 1.03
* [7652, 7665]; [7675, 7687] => 1.00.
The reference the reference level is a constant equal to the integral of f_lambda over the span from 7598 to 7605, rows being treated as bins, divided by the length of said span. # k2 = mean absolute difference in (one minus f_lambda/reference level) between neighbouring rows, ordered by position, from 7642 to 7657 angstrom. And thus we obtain 0.15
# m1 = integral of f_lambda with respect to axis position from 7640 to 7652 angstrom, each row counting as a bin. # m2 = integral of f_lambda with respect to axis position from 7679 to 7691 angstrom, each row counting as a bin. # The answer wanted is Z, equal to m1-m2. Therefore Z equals -0.3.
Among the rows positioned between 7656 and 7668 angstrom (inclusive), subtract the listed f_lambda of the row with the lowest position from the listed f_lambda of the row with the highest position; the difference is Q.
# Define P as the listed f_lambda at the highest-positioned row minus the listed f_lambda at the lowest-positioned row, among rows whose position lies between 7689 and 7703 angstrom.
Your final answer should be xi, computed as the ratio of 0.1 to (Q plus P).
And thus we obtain 0.14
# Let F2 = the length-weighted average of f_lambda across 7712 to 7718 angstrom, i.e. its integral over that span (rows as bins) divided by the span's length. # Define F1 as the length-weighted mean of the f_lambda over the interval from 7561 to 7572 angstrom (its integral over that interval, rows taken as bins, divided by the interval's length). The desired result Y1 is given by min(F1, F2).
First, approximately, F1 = 3.18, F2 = 2.99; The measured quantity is 2.99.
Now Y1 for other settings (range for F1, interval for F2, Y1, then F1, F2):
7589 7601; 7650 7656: 3.59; 3.59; 3.68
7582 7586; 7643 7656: 3.60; 3.62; 3.60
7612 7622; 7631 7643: 3.47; 3.76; 3.47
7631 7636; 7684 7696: 3.35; 3.35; 3.58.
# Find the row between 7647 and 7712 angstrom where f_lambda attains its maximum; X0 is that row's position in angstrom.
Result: 7665.39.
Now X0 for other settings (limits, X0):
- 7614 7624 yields 7617.89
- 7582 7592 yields 7582.89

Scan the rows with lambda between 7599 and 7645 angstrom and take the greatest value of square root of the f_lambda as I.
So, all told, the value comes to 2.142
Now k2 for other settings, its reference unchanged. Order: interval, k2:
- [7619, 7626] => 0.16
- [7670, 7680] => 0.04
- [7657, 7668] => 0.15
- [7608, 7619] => 0.34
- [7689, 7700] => 0.04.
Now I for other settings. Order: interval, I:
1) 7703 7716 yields 1.952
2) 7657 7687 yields 2.040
